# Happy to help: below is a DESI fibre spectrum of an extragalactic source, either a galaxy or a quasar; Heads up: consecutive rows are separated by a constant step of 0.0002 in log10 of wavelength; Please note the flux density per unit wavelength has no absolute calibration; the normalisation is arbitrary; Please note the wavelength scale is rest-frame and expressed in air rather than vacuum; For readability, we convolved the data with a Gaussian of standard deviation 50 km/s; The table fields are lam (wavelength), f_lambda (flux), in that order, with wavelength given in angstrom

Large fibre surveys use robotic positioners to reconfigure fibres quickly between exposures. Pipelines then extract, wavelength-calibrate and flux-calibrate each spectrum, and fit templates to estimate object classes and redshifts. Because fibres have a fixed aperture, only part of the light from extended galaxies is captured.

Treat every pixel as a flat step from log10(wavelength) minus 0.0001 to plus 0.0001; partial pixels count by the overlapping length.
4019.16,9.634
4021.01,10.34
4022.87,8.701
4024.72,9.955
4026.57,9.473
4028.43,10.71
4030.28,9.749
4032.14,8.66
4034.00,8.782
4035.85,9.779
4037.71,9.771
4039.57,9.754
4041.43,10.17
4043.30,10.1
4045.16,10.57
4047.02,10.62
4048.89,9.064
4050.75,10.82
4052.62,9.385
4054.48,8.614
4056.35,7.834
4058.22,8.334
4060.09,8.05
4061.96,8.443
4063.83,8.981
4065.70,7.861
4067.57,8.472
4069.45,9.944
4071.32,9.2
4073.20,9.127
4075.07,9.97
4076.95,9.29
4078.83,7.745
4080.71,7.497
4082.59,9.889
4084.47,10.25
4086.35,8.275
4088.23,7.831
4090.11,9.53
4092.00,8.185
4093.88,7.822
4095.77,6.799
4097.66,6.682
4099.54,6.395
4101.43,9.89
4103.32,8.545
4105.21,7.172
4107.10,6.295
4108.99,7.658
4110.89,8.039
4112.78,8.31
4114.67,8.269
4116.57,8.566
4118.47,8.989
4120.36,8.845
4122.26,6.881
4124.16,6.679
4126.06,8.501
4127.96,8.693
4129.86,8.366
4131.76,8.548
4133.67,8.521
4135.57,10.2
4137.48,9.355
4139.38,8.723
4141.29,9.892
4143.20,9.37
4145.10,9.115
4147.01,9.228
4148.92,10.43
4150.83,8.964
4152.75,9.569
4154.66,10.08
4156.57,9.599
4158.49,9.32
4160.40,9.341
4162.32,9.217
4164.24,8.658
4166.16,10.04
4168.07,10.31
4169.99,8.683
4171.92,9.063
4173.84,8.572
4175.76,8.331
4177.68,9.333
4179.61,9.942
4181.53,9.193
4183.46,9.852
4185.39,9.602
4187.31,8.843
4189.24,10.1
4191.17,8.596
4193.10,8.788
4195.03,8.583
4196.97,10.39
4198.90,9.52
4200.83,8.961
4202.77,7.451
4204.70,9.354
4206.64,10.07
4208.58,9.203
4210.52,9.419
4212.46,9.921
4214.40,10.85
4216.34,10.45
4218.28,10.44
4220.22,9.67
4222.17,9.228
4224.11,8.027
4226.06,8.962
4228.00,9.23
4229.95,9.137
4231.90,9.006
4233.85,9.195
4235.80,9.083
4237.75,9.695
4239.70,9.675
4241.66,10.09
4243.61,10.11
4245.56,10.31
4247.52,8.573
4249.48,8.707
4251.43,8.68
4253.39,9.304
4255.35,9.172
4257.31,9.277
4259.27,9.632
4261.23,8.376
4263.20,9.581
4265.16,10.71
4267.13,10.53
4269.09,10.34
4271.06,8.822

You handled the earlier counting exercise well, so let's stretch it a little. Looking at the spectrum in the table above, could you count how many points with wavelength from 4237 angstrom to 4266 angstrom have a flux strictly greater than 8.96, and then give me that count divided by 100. 0.11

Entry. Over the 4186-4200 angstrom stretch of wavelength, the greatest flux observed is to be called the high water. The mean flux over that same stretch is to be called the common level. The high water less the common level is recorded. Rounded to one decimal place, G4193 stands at 1.1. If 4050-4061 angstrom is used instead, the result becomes 2.0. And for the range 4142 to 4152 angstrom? 1.0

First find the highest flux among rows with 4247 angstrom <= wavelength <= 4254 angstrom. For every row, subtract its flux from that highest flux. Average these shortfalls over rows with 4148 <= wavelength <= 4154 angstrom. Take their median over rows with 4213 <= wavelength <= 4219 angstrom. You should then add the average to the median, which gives -1.5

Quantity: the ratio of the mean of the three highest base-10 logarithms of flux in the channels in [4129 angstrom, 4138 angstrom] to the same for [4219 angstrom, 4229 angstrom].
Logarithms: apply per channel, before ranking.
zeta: 1.00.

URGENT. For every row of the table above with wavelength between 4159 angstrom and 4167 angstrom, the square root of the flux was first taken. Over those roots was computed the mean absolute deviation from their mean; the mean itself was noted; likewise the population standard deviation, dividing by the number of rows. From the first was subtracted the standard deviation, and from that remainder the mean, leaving -3.07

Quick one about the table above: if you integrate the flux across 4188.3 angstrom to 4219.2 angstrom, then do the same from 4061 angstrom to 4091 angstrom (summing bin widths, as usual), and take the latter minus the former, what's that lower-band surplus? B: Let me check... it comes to -27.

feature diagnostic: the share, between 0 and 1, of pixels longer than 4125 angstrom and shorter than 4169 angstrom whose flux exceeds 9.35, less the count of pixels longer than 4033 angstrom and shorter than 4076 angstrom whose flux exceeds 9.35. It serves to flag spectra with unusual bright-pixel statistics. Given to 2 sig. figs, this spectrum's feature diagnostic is -11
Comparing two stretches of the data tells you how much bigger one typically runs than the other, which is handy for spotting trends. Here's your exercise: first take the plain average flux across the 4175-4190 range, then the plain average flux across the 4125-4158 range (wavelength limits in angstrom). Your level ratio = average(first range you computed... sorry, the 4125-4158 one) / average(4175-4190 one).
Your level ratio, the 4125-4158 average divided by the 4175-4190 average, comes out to 0.98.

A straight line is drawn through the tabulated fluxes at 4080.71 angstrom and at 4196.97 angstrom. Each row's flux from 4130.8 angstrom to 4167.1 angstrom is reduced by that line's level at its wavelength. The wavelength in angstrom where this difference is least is 4164.24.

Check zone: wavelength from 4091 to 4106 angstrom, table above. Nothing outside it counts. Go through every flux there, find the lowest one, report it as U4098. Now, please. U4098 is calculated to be 6.395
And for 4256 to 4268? 8.376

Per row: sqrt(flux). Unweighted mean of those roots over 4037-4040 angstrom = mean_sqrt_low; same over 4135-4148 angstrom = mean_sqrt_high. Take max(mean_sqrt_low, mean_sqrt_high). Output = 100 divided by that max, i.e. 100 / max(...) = 32.0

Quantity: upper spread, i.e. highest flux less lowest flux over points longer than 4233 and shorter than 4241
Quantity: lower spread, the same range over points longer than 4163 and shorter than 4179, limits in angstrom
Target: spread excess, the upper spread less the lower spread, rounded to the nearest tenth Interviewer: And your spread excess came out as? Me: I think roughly -1.4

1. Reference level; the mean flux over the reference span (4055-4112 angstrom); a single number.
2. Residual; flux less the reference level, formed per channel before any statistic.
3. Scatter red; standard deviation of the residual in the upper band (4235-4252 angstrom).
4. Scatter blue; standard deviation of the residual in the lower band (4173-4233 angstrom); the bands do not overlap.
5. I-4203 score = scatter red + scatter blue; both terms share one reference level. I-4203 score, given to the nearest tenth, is 1.4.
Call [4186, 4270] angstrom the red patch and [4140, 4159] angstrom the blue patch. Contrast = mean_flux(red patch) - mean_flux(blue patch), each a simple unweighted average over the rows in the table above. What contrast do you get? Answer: -0.1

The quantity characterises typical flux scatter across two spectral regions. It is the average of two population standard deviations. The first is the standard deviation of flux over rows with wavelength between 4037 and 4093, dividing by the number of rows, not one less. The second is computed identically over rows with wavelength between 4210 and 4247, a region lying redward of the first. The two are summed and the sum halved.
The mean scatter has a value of 0.81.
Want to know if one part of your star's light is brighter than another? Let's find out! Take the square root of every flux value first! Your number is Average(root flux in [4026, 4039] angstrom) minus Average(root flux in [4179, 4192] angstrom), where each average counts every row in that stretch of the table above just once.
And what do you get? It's 0.02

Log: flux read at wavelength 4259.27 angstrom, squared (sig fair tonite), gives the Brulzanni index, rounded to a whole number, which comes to 93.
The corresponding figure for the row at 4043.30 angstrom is 102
